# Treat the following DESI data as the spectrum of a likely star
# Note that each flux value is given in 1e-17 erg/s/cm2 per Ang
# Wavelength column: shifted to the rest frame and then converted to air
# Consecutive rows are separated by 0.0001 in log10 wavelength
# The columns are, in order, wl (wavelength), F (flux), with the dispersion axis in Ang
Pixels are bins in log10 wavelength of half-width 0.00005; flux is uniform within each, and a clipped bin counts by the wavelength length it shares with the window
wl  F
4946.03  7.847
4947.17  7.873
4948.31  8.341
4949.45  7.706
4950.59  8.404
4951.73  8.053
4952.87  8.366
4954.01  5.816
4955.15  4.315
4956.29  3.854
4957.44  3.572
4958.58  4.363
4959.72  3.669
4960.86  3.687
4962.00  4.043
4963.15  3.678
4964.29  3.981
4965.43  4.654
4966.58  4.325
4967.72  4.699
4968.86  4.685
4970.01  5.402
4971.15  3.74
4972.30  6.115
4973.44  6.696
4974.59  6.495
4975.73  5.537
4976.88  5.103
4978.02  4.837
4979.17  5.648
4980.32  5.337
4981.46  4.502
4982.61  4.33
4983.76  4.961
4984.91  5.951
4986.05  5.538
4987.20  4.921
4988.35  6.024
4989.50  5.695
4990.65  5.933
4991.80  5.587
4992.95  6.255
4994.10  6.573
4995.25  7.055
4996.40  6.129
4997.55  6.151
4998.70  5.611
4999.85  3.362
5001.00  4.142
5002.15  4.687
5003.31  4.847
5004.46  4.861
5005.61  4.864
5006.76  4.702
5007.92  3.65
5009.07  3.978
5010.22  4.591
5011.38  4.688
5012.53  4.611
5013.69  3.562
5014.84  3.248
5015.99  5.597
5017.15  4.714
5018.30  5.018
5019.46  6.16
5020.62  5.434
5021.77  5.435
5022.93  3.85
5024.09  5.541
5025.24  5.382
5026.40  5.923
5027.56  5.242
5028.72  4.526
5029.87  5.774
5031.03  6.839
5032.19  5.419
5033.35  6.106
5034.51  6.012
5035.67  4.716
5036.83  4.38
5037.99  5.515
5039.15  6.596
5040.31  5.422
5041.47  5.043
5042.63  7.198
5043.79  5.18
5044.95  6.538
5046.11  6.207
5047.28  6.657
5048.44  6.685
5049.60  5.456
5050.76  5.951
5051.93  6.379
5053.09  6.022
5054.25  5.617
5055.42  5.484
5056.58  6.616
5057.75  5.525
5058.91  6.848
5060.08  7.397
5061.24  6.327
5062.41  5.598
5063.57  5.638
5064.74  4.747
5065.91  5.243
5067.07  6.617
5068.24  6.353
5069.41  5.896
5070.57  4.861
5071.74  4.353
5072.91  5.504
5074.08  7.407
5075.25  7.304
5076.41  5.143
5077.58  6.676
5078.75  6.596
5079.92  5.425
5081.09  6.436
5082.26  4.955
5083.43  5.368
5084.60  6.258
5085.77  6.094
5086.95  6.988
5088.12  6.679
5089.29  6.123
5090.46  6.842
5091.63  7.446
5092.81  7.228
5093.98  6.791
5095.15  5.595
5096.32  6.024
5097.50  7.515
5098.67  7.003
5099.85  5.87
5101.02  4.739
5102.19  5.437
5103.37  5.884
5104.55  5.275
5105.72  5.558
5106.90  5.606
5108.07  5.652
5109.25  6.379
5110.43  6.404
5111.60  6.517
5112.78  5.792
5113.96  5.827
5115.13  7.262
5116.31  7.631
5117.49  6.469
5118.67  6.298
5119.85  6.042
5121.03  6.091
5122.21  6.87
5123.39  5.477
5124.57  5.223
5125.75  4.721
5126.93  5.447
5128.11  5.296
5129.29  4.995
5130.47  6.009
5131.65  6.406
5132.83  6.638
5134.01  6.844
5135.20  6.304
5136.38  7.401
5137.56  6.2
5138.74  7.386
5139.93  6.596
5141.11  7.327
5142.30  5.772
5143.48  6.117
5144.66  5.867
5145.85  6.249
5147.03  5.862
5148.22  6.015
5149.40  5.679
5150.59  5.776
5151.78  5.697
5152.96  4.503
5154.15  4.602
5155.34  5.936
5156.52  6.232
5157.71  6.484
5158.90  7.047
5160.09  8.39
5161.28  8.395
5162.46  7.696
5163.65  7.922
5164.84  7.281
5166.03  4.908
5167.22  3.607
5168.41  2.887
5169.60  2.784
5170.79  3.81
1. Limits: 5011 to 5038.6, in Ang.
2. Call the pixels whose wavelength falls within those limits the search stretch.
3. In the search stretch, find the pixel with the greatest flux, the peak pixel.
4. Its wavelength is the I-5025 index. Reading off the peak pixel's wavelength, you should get 5031.03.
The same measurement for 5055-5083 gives 5074.08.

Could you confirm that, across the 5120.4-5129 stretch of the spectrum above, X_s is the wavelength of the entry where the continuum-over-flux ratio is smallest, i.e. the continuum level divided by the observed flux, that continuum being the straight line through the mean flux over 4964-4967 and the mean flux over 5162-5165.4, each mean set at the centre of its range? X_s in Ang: 5122.21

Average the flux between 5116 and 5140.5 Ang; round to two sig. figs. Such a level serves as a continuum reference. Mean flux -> 6.2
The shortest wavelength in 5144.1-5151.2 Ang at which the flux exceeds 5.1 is 5144.66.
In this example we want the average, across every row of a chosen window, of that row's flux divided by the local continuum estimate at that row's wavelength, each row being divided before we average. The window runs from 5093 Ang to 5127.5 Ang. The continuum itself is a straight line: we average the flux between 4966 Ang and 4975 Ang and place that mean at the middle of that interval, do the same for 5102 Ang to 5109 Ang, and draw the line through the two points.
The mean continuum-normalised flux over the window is 1.08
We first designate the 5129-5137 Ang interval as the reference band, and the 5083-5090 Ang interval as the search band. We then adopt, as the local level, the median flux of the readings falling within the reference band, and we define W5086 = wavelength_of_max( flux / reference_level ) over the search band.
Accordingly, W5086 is 5086.95 Ang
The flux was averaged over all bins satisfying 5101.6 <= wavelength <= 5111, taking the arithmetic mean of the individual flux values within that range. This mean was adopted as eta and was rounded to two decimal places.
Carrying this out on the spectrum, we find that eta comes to 5.77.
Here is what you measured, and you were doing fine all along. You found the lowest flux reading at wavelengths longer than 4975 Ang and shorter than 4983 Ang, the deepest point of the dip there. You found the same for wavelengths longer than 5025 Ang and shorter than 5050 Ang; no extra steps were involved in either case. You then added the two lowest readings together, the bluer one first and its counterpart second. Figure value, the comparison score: 8.7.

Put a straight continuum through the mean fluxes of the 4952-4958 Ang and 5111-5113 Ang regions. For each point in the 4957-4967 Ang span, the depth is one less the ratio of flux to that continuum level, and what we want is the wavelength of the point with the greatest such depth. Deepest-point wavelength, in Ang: 4957.44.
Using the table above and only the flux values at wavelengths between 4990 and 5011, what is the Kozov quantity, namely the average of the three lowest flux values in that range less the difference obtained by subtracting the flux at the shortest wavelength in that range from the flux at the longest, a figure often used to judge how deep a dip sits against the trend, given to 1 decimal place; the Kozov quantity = 5.0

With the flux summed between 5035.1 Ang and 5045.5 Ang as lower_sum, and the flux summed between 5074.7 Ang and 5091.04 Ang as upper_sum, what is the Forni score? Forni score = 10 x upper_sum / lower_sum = 17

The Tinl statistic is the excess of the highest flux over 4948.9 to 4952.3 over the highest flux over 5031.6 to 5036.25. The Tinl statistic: 2.3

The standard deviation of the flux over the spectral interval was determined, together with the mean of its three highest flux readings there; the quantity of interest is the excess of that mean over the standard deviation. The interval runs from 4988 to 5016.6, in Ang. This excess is 5.6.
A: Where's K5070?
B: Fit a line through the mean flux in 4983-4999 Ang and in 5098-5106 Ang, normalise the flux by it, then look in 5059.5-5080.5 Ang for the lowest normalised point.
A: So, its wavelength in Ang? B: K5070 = 5071.74 Ang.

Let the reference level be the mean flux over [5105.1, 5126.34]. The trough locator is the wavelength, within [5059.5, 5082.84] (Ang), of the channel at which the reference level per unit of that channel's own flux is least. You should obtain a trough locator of 5074.08 Ang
